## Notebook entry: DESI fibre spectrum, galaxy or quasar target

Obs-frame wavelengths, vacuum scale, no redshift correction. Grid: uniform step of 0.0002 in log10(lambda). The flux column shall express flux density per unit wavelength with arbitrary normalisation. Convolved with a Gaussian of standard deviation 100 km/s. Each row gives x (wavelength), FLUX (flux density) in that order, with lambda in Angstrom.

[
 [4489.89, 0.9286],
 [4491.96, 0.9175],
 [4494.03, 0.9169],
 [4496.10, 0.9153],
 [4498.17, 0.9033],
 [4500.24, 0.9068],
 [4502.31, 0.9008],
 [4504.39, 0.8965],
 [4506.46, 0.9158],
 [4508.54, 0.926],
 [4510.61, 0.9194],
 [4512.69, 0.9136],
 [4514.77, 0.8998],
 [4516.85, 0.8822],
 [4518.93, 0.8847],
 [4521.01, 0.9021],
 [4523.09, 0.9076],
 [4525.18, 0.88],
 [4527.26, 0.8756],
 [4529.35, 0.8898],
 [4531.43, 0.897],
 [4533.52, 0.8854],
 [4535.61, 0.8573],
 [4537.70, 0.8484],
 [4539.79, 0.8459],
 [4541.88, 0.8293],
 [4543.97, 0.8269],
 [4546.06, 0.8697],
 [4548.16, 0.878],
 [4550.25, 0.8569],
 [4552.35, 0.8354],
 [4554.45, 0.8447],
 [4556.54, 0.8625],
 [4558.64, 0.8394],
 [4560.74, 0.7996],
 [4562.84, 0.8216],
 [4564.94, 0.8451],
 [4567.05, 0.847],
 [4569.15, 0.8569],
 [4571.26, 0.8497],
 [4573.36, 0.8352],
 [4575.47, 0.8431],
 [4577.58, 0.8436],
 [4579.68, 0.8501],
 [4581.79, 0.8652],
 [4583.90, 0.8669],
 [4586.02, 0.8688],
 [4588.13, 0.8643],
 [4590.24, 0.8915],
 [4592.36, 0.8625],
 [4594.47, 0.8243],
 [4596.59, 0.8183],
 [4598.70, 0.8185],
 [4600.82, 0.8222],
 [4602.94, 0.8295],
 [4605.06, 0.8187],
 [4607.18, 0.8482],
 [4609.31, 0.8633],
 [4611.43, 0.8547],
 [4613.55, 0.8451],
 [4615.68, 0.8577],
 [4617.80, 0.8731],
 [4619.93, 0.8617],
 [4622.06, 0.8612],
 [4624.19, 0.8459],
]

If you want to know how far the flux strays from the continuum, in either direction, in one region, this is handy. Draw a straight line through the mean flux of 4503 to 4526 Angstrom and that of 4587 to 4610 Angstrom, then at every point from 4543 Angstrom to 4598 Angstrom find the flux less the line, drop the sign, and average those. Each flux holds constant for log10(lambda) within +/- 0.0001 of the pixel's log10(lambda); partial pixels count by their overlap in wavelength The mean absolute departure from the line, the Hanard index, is 0.023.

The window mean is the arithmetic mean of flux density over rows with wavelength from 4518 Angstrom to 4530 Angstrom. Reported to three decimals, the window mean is 0.890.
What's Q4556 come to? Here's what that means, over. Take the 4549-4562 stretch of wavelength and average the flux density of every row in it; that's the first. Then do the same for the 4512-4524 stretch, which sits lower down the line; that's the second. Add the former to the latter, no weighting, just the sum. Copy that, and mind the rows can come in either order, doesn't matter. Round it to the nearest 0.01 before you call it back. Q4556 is 1.74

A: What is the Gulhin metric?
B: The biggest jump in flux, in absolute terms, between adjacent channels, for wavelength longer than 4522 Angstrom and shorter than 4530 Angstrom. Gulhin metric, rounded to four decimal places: 0.0276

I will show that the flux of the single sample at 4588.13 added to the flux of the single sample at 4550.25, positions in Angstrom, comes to 1.72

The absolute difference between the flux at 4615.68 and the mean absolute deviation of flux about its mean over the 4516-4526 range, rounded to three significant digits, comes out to 0.847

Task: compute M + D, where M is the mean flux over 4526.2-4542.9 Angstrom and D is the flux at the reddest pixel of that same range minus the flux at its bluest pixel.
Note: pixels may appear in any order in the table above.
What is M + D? 0.82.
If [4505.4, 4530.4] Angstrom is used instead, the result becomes 0.87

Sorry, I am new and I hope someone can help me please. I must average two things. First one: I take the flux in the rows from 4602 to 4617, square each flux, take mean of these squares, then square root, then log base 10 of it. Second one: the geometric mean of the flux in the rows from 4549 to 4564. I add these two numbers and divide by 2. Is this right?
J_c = 0.38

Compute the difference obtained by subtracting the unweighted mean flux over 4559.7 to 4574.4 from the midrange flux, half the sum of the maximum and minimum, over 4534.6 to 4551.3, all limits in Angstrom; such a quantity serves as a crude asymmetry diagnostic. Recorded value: 0.016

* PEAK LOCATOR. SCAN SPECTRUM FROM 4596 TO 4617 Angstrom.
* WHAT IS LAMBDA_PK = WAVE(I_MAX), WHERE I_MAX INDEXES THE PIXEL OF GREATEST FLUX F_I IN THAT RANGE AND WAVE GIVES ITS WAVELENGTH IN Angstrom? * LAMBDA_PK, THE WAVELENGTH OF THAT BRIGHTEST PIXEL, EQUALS 4609.31 Angstrom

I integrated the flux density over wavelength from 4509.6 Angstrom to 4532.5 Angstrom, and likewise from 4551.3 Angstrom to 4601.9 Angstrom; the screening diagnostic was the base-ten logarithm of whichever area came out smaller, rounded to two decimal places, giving 1.31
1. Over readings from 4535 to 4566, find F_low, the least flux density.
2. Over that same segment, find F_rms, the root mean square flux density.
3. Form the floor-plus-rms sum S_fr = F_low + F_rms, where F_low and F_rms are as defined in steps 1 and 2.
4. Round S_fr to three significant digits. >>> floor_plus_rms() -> 1.64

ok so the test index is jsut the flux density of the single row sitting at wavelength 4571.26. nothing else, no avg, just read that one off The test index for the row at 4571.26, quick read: 0.8497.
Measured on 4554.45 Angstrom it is 0.8447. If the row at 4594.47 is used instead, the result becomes 0.8243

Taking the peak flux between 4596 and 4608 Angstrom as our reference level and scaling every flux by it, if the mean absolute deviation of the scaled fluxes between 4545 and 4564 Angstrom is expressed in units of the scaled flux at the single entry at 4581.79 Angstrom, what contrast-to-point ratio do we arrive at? 0.0221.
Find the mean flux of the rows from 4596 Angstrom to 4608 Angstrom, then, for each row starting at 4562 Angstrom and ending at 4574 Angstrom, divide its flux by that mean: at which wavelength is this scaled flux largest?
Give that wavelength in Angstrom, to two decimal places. 4569.15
